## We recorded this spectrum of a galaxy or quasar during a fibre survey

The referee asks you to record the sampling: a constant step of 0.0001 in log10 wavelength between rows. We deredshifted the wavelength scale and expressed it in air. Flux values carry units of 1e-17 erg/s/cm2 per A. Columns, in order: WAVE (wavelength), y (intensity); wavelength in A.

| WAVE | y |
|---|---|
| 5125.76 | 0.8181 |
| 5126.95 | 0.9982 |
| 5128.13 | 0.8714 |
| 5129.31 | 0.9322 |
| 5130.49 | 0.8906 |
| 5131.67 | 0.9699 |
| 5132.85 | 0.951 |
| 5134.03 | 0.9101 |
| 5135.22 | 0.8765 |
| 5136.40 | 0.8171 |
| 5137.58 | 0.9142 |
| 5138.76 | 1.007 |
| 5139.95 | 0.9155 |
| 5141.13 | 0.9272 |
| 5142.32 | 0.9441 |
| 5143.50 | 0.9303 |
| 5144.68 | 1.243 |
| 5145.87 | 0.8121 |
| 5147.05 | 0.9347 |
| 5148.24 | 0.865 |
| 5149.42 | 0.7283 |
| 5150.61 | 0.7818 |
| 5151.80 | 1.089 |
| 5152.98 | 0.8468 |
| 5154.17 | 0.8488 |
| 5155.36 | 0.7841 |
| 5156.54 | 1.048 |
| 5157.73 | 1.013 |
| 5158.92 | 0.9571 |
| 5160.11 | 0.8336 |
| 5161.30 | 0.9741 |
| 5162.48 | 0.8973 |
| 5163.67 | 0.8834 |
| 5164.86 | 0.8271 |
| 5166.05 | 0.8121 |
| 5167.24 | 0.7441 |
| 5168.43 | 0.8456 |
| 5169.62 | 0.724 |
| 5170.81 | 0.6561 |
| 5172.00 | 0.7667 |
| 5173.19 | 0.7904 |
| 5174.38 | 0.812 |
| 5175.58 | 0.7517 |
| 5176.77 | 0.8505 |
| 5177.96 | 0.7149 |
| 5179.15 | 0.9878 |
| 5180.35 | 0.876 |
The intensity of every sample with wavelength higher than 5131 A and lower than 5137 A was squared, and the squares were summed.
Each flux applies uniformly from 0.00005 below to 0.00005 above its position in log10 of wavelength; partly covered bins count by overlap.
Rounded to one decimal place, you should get 4.1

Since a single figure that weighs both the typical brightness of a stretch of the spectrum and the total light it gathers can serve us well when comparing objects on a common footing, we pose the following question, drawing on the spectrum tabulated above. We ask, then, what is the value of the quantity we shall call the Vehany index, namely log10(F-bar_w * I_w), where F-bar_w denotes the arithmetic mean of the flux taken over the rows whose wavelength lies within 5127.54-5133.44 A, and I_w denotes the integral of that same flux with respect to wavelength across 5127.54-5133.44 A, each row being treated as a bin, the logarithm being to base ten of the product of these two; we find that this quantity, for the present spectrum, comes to 0.702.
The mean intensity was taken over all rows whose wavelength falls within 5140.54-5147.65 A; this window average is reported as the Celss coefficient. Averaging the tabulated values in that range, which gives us 0.97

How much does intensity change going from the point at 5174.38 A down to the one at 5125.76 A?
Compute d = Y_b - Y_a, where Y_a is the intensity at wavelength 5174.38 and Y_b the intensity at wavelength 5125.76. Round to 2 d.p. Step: 0.01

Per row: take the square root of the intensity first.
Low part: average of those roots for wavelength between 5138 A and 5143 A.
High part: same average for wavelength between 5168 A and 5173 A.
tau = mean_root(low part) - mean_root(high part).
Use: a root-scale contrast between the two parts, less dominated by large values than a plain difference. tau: 0.11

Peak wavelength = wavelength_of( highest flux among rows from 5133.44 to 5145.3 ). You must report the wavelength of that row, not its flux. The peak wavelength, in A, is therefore 5144.68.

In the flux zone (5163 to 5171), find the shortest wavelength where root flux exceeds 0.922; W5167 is 5163.67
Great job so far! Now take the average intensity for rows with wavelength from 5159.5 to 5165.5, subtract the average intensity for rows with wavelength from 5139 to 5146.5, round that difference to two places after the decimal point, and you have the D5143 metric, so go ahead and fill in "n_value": -0.08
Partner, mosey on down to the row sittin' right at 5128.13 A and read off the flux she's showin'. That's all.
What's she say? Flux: 0.8714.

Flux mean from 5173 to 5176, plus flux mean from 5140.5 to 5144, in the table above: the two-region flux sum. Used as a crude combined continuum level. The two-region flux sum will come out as 1.72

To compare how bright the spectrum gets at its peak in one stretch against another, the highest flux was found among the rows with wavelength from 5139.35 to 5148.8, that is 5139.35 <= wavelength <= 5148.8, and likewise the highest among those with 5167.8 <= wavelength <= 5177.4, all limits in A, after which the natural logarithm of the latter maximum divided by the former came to -0.38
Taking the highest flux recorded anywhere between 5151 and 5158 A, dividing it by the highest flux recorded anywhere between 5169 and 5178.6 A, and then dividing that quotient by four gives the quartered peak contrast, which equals 0.320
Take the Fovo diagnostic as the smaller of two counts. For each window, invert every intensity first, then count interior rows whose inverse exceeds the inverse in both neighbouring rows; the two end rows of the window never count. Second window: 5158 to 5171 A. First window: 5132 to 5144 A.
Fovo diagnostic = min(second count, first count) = 2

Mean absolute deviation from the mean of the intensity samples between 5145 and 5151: 0.06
